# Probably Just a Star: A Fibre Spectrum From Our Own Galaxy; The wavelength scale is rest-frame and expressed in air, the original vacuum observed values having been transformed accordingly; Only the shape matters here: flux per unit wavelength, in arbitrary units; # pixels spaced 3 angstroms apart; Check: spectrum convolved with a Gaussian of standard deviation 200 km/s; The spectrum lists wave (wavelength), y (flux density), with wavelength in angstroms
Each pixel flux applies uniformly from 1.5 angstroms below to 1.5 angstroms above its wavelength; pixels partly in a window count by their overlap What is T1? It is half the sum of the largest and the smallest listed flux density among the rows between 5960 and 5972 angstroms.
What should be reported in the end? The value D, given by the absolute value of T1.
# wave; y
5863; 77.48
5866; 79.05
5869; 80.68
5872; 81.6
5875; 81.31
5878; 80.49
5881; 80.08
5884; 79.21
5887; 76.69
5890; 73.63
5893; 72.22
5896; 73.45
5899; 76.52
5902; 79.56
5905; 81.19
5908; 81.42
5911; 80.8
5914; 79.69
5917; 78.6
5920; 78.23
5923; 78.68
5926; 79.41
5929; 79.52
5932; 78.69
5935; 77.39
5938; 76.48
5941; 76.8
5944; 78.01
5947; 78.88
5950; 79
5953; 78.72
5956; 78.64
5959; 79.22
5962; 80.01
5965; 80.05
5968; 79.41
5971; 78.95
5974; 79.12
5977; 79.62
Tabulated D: 79.5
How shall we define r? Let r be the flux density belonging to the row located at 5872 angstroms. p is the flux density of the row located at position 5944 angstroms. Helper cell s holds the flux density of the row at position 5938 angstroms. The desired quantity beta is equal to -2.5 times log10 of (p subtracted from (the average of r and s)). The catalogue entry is 0.0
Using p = 78.01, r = 81.6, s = 76.48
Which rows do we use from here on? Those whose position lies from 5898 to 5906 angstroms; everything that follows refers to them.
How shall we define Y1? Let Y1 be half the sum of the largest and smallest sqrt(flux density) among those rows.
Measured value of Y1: 8.88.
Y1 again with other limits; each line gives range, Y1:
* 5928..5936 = 8.86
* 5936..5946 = 8.79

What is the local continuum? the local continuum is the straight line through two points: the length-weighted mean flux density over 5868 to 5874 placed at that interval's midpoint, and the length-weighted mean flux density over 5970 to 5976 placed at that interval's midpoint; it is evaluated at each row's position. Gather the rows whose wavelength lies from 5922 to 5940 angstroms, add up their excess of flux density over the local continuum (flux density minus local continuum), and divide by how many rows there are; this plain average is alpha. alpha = -1.6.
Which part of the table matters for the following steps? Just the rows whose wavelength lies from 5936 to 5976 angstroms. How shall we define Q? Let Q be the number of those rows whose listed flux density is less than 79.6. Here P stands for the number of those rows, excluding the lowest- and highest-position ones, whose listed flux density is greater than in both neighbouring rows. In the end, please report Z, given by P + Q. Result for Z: 13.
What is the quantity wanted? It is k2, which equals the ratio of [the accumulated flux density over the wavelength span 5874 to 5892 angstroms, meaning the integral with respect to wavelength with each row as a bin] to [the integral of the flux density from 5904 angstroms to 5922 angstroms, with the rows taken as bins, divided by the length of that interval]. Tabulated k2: 17.6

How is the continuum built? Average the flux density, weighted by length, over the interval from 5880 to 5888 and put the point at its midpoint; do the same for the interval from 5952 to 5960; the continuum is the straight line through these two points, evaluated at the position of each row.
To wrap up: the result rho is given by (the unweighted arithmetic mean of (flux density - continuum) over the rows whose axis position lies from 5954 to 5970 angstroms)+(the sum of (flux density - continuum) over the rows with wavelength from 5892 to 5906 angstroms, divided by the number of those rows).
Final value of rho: -1.5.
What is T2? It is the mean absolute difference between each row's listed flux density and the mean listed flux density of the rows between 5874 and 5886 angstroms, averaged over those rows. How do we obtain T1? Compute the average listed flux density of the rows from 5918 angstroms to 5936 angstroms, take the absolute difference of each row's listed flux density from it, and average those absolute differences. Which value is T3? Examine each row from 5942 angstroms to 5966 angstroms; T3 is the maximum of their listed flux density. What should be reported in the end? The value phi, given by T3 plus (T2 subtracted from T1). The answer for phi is 80.0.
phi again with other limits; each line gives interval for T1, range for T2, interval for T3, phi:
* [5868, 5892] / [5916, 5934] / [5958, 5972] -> 81.7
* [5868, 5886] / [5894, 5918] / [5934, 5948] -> 77.5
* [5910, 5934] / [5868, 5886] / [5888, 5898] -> 73.6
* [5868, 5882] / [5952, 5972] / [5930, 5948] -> 78.9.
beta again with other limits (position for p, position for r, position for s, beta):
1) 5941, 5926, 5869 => -1.3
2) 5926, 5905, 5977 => 0.0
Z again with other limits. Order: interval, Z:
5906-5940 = 9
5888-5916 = 6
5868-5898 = 6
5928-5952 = 8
